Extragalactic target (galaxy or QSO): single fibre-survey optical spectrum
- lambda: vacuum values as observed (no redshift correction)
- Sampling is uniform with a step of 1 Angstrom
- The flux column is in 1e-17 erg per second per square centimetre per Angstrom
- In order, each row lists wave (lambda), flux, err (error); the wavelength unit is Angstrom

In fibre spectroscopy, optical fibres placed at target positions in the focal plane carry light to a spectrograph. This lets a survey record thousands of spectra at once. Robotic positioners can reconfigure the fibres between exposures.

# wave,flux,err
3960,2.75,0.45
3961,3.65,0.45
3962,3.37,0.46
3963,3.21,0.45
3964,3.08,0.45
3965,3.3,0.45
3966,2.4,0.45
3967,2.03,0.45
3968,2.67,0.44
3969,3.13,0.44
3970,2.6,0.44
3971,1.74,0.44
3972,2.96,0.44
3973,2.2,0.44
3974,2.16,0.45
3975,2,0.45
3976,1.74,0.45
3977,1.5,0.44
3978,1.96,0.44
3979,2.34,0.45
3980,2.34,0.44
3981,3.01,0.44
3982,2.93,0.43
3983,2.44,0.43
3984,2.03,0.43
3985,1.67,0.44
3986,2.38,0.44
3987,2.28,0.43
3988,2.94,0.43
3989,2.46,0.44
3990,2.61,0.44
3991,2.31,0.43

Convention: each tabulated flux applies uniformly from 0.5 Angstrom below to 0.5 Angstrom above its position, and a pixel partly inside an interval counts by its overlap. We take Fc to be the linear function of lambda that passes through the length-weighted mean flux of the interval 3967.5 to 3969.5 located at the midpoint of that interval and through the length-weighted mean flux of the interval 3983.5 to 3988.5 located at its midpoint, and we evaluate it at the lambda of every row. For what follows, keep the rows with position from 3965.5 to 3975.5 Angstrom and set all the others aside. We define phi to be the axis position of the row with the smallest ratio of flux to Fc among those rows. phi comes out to 3971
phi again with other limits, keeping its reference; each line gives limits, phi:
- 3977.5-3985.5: 3985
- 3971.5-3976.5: 3976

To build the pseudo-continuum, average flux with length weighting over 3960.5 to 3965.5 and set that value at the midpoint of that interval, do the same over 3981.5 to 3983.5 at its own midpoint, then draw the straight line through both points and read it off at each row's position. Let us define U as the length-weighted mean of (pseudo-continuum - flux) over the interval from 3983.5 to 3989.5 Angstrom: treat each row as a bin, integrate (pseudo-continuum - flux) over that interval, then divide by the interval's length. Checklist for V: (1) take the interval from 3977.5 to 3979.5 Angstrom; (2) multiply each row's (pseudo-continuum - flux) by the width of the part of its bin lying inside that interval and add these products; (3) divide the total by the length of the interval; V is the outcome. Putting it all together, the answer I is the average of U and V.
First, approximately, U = 0.3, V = 0.67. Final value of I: 0.46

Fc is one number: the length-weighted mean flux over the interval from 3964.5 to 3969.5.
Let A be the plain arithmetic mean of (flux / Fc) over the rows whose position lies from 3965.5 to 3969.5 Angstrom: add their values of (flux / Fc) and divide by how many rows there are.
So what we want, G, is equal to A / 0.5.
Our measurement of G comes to 1.89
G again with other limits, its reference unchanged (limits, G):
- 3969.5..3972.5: 1.80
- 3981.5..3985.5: 1.68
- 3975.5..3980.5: 1.46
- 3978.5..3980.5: 1.73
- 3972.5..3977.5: 1.42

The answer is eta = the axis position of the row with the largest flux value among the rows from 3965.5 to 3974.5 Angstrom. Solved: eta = 3969 Angstrom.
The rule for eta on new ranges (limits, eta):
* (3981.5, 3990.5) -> 3988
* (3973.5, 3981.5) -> 3981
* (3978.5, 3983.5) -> 3981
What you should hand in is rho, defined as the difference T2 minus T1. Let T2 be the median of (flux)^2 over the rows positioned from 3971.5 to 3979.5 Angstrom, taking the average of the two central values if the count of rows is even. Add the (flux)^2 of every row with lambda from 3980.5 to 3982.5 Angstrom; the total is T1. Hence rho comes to -13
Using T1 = 18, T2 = 4.3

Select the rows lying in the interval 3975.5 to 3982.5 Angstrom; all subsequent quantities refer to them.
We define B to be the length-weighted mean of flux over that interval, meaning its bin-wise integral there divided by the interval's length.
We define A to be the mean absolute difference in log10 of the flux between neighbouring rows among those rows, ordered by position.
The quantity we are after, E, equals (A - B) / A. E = -35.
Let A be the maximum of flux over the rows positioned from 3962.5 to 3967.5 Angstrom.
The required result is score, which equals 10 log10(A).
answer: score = 5.19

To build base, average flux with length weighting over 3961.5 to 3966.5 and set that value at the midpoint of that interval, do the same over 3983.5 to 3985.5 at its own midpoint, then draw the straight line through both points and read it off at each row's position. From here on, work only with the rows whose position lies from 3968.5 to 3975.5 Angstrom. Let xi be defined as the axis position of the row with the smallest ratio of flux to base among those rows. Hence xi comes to 3971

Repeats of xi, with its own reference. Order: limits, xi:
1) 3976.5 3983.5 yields 3977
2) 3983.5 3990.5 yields 3985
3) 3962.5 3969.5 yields 3967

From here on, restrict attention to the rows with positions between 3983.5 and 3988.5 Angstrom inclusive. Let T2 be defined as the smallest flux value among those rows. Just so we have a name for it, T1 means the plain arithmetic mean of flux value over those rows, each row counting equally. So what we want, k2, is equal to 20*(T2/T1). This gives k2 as 14.8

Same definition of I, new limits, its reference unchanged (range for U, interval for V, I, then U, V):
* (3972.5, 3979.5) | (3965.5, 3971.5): 0.81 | 0.9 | 0.71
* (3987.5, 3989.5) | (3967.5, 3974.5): 0.18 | -0.2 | 0.57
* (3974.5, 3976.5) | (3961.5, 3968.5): 0.72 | 1.0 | 0.39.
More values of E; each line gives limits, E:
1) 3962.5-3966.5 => -47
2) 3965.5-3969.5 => -28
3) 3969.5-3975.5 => -19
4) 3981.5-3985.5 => -27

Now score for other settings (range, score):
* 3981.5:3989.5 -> 4.68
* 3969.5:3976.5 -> 4.71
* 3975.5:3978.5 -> 2.92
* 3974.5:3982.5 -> 4.79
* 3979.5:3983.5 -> 4.79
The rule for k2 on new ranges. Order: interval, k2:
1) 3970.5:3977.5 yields 14.7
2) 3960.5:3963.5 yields 18.8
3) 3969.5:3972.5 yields 14.3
